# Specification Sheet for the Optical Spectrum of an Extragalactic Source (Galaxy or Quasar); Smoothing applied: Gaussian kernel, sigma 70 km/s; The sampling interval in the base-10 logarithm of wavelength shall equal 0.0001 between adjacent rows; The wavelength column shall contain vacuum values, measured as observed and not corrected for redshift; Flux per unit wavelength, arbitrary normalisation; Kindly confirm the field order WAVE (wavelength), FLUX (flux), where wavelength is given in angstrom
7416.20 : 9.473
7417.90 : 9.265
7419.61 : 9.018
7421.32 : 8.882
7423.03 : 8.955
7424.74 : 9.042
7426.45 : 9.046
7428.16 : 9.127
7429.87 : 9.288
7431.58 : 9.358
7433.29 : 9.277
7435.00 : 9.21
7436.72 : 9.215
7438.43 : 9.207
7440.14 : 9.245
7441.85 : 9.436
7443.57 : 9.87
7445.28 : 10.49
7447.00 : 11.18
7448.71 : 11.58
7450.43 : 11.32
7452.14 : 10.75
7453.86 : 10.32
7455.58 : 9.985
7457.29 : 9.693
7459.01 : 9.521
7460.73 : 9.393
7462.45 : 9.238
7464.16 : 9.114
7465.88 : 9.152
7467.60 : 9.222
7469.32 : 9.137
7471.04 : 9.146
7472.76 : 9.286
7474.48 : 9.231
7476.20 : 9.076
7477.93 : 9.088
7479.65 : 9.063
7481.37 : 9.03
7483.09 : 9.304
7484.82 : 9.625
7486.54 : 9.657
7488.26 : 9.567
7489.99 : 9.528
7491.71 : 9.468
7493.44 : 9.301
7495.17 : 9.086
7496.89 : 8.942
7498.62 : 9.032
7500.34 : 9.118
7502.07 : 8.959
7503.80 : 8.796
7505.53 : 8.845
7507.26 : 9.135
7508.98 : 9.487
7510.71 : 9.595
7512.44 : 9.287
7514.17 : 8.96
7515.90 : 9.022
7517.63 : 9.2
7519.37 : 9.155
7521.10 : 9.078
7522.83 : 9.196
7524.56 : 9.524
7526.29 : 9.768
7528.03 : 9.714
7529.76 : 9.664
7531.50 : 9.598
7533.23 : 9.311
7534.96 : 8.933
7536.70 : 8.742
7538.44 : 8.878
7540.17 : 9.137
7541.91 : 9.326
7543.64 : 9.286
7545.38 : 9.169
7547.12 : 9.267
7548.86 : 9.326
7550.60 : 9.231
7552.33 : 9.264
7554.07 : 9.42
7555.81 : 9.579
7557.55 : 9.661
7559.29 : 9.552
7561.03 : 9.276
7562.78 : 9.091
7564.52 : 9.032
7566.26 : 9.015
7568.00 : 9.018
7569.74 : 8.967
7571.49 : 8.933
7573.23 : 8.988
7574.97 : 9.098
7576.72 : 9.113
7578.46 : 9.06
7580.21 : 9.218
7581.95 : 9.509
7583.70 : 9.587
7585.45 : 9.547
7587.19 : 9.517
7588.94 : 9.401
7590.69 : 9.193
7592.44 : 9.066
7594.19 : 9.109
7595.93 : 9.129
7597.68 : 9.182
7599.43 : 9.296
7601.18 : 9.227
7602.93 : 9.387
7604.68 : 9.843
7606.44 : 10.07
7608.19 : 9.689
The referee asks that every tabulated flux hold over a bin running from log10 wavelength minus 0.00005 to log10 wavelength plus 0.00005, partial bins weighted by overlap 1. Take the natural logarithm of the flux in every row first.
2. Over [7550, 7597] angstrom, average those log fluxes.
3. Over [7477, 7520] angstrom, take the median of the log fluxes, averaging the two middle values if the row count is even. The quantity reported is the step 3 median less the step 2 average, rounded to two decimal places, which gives -0.01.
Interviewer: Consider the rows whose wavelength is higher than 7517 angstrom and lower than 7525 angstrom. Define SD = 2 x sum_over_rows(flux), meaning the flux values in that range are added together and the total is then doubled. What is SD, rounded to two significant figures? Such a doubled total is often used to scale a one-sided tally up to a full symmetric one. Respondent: 92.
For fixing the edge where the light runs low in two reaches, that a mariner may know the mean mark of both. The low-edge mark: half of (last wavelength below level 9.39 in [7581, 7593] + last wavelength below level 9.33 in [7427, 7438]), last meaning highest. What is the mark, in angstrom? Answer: 7514.6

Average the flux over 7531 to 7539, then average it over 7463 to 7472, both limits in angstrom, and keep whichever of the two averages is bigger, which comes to 9.2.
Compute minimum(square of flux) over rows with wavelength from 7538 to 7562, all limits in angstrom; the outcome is 78.8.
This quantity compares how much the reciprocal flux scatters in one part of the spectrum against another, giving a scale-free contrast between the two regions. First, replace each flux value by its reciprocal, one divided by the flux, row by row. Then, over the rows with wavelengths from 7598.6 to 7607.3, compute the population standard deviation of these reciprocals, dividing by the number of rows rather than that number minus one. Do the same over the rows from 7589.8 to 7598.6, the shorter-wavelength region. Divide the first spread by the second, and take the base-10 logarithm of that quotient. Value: 0.8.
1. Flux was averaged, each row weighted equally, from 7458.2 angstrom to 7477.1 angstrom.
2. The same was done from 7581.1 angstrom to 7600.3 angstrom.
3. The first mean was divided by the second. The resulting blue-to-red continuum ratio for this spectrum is 0.990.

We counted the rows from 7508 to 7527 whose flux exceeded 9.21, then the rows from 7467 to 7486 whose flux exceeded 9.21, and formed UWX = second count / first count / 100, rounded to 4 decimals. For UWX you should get 0.0100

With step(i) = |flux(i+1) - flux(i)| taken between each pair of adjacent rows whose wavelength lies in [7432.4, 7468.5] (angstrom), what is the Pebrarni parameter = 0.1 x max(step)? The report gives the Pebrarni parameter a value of 0.069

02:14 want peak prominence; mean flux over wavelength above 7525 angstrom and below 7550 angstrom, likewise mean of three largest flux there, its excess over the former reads 0.42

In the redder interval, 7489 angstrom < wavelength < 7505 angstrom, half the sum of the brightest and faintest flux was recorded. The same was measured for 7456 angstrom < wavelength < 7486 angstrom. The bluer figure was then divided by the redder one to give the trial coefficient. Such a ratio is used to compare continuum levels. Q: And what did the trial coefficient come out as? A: 1.02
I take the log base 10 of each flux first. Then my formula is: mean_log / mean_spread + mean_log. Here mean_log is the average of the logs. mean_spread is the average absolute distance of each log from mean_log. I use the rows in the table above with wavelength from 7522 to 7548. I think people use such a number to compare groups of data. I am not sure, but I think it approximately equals 87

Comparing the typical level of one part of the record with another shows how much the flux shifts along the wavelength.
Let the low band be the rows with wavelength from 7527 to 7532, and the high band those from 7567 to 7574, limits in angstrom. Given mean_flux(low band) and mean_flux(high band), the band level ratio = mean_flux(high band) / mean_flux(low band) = 0.93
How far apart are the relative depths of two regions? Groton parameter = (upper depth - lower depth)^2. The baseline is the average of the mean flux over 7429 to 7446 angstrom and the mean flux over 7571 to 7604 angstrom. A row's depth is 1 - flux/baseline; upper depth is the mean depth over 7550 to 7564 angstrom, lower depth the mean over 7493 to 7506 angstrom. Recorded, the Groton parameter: 0.0016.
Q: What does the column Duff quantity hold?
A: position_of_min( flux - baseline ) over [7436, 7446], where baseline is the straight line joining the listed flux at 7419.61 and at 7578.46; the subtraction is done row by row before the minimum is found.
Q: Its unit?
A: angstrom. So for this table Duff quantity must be 7438.43 angstrom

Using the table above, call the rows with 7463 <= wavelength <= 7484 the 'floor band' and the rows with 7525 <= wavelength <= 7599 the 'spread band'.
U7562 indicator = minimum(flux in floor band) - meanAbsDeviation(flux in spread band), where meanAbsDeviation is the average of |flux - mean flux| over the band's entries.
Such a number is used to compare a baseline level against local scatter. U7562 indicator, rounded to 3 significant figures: 8.82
